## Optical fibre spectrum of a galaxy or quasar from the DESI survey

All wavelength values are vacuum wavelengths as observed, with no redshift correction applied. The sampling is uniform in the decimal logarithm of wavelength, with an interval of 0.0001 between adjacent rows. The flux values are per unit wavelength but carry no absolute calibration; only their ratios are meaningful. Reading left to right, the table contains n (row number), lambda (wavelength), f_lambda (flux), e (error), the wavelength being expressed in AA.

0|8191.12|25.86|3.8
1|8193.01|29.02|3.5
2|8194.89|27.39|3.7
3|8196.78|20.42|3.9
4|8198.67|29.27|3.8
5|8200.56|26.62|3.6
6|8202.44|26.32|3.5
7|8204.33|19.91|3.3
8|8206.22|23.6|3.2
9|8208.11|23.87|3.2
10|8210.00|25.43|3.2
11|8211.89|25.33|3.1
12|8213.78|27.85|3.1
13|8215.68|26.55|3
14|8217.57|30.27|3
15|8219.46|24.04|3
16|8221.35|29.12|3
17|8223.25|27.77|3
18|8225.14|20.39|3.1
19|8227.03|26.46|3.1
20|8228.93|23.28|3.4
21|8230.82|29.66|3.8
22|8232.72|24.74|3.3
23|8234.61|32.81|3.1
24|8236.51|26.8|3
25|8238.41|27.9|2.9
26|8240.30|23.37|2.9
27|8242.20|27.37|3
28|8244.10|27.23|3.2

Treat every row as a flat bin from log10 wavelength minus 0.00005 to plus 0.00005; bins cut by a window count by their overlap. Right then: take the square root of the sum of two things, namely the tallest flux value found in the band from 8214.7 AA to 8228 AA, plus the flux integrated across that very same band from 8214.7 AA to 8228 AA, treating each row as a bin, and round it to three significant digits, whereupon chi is 19.5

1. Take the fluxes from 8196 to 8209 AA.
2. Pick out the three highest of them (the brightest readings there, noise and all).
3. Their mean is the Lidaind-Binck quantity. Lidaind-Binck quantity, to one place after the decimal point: 27.4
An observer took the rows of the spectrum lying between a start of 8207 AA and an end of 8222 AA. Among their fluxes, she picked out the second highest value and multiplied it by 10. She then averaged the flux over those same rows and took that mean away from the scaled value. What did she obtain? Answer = 265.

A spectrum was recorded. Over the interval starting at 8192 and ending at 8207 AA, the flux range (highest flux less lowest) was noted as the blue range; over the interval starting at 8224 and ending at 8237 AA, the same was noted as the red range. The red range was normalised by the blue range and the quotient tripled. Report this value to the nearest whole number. 4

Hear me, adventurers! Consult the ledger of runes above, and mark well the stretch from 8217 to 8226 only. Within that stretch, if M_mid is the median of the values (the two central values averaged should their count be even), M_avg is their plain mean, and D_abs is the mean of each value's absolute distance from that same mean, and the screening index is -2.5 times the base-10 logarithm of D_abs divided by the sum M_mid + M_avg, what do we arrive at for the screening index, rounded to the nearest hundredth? 3.04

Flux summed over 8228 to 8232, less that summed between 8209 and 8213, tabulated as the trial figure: 2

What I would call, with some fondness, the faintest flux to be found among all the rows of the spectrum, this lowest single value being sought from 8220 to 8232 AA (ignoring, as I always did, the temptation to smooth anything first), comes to 20.39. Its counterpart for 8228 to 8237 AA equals 23.28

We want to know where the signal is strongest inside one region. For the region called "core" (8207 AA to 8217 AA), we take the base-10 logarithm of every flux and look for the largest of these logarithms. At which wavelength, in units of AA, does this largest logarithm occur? 8213.78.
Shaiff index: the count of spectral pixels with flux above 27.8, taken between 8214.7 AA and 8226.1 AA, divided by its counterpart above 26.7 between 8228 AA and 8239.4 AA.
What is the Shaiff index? 0.50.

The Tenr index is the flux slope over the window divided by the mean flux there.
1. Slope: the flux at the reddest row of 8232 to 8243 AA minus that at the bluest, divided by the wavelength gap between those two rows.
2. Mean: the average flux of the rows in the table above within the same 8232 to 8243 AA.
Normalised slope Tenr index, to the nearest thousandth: 0.010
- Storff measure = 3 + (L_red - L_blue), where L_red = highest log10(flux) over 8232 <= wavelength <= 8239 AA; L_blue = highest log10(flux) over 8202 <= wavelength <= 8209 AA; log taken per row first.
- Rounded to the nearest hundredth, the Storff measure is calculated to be 3.10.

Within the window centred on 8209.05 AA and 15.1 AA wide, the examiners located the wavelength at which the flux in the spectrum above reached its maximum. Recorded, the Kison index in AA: 8213.78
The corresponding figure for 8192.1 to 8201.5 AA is 8198.67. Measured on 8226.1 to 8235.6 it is 8234.61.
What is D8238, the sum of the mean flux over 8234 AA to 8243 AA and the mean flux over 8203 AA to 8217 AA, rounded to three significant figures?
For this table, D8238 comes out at 52.3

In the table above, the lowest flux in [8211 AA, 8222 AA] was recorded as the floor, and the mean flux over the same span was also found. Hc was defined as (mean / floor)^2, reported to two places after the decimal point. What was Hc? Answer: 1.28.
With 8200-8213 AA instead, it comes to 1.51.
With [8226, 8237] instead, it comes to 1.37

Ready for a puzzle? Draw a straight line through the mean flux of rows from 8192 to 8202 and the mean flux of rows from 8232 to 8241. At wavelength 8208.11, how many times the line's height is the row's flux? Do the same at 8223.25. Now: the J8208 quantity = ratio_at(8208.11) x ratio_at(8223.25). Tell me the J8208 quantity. 0.92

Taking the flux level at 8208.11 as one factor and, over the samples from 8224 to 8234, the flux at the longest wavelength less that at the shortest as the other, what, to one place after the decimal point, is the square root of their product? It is 10.2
